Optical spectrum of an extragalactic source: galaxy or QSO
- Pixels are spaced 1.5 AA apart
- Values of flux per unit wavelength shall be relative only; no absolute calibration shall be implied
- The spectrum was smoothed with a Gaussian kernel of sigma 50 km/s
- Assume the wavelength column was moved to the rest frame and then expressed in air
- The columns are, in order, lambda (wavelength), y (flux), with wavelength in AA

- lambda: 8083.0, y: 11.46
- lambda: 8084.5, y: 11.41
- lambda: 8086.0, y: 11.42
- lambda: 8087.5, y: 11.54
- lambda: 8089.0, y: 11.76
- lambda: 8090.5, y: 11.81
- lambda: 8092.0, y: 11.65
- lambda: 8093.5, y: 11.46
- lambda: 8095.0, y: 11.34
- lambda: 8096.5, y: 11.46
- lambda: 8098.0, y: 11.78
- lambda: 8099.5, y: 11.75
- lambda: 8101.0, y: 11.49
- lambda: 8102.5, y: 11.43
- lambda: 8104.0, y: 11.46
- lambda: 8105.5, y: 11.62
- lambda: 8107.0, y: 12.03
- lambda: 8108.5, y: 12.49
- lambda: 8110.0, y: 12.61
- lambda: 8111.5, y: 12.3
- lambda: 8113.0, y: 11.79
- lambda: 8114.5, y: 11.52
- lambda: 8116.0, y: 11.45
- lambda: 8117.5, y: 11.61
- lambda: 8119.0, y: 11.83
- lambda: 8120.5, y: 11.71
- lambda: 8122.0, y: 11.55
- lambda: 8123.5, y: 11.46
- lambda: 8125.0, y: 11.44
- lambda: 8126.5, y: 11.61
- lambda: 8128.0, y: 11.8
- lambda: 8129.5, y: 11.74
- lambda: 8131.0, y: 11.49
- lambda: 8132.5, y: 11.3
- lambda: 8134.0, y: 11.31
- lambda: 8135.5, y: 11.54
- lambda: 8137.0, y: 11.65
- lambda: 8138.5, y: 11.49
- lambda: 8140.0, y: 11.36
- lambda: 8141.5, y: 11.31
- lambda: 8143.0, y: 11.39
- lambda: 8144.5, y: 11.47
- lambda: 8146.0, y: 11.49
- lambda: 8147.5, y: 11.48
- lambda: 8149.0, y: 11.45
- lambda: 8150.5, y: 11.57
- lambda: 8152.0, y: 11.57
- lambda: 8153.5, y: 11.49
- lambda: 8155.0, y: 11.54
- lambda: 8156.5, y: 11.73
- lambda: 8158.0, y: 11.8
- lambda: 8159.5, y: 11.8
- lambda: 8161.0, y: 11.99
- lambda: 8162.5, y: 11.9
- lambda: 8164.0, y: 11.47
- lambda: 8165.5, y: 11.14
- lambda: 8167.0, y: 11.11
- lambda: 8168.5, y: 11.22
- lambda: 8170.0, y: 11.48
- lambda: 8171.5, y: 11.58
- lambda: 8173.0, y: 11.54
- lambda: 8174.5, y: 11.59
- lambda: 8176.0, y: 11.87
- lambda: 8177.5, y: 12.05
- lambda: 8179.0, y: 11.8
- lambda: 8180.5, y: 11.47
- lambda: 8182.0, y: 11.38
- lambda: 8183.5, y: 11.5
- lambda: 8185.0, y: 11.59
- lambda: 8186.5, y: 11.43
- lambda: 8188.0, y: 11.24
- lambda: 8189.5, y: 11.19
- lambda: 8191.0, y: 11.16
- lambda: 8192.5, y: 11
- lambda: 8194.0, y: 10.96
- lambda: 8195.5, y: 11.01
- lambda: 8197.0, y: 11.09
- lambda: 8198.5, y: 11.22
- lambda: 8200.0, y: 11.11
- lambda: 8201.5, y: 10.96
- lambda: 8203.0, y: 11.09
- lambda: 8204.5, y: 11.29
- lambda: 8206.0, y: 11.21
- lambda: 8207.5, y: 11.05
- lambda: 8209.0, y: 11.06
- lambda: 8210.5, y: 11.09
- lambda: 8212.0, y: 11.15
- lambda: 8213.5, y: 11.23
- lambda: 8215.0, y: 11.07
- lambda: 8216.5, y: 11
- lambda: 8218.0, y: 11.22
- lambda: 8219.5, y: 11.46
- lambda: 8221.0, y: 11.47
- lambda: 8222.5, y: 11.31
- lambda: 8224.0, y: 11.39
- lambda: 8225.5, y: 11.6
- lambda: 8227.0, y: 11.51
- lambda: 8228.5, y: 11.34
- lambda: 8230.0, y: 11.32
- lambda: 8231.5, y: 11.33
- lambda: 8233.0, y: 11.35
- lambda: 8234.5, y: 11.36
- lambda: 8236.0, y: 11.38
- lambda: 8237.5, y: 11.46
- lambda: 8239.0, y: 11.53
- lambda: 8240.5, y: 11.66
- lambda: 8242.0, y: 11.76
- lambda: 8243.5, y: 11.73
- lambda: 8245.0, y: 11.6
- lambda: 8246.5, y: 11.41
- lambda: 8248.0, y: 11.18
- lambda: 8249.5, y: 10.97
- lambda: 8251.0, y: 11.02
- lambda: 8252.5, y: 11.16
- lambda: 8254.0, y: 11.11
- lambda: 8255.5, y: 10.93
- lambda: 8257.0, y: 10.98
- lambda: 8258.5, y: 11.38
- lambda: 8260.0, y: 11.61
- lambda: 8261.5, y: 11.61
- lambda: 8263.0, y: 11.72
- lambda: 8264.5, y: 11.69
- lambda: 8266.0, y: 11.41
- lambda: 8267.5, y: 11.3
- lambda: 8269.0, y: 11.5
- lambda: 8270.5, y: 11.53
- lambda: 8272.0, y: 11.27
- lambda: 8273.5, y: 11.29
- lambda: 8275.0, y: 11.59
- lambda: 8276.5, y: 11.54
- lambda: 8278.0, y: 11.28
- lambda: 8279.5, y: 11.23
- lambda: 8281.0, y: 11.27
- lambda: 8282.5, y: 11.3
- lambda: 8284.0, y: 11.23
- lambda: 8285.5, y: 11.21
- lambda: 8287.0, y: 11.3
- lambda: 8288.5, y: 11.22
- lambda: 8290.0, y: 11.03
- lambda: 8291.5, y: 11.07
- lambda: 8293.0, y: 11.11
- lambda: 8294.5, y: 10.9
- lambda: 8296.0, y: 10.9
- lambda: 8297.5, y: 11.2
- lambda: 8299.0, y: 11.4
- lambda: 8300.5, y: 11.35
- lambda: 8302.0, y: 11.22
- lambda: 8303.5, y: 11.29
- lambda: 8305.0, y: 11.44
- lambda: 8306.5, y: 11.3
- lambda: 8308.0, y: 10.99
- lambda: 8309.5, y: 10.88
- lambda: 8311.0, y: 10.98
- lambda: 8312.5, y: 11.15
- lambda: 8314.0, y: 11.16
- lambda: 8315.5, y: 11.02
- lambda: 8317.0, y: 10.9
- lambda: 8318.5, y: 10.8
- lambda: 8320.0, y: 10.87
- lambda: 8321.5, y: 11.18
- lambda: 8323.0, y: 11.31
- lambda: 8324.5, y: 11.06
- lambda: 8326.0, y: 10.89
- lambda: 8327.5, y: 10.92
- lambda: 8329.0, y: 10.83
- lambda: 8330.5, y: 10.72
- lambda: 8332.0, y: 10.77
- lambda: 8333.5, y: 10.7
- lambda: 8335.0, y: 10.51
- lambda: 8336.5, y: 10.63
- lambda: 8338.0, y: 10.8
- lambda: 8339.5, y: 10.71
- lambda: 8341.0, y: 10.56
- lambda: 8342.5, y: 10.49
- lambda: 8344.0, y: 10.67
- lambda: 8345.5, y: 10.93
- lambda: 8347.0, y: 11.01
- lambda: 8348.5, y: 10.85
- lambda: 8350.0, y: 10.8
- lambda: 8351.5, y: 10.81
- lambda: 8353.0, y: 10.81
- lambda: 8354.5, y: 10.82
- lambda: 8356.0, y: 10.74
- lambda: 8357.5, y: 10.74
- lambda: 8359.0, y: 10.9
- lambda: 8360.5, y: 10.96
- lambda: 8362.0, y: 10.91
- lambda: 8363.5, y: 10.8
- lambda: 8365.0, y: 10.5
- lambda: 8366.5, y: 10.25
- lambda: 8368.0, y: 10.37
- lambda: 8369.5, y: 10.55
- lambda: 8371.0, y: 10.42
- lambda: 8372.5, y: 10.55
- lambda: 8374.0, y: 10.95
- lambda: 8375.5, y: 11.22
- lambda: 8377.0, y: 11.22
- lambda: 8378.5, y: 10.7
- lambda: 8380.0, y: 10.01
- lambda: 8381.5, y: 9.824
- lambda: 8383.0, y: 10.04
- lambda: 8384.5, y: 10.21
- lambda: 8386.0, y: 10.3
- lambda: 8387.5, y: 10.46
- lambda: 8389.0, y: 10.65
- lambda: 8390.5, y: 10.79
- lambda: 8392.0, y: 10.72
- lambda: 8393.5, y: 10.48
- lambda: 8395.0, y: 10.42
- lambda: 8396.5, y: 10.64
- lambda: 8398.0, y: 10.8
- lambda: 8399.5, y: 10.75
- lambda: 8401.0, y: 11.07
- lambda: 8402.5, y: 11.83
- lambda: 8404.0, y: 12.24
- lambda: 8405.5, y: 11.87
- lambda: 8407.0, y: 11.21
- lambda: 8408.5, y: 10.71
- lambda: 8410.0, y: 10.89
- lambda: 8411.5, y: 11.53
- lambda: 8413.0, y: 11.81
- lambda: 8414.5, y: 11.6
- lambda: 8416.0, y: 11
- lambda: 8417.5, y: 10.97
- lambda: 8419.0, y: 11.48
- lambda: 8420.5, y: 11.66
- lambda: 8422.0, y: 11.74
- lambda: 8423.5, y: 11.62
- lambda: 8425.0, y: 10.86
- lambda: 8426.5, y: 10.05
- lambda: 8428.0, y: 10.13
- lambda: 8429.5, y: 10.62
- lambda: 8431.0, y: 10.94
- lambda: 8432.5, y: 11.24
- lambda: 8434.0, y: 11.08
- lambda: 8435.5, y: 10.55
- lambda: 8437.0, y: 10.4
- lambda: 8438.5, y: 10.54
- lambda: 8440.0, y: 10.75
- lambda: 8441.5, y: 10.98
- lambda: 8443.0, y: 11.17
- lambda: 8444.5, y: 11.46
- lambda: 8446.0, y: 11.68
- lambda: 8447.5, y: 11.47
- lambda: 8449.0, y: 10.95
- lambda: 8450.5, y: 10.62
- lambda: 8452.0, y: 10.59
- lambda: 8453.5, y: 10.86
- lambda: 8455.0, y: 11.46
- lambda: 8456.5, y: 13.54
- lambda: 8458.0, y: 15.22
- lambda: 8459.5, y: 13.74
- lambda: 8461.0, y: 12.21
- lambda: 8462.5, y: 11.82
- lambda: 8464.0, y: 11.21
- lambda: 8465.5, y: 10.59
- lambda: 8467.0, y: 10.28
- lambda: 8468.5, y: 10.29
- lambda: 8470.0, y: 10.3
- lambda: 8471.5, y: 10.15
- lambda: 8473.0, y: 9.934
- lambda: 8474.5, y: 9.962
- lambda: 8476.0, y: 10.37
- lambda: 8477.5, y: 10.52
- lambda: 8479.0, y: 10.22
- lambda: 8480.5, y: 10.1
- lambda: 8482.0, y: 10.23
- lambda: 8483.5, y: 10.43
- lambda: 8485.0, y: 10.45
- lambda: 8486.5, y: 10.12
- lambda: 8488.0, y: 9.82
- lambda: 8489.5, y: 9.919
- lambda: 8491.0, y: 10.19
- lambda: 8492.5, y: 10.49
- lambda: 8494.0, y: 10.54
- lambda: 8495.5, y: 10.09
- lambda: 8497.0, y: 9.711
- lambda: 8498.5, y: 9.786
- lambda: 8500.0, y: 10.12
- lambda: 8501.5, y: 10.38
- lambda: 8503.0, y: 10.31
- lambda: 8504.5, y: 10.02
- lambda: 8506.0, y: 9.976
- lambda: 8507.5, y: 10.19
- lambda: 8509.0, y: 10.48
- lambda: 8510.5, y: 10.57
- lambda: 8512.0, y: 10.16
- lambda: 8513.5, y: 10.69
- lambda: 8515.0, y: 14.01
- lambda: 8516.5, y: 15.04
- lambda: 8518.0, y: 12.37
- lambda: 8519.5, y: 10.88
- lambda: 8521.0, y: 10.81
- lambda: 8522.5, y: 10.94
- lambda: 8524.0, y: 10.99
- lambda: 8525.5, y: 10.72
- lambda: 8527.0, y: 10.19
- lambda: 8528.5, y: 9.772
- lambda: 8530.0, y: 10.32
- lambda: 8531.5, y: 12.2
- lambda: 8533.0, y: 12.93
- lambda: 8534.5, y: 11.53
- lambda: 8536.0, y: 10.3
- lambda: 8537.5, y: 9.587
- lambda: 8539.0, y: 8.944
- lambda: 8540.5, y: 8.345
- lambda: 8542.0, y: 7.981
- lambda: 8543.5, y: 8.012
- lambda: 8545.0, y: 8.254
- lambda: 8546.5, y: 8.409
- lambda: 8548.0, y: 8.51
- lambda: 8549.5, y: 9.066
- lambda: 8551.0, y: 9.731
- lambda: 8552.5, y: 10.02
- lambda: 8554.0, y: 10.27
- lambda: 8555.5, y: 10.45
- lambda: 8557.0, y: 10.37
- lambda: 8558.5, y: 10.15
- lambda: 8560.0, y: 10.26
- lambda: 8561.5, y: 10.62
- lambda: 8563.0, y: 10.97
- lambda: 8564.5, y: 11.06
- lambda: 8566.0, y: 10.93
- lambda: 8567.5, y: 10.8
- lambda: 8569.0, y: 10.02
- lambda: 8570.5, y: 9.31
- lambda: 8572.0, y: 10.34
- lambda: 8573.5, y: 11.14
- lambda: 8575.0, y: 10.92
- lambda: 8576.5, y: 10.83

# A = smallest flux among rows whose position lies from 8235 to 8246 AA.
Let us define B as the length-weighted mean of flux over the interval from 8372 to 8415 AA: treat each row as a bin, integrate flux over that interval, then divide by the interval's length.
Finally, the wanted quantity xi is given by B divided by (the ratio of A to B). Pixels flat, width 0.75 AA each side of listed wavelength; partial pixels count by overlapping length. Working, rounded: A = 11.38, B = 10.9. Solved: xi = 10.4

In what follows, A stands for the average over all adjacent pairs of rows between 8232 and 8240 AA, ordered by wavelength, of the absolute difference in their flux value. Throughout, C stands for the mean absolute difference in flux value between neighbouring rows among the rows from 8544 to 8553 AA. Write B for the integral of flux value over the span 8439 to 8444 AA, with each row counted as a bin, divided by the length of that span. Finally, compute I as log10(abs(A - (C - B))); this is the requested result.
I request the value 1.03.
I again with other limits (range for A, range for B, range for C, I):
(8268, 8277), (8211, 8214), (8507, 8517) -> 1.02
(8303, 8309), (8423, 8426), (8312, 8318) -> 1.05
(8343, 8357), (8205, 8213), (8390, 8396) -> 1.04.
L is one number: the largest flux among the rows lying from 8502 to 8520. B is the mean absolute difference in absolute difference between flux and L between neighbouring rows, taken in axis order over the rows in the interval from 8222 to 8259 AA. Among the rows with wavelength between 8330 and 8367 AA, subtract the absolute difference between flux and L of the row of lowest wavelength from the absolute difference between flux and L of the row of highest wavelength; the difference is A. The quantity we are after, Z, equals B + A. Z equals 0.6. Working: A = 0.5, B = 0.11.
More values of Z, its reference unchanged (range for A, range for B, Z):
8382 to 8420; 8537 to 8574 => -1.1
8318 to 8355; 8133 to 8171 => 0.1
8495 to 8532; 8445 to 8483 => -1.6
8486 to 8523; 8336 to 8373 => -0.7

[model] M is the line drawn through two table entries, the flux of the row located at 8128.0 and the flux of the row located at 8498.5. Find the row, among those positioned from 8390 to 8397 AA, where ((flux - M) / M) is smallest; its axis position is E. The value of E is 8395.0 AA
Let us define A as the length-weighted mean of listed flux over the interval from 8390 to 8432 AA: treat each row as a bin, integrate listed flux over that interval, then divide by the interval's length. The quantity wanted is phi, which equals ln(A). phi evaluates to 2.41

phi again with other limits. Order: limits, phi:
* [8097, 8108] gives 2.46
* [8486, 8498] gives 2.31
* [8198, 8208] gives 2.41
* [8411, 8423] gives 2.44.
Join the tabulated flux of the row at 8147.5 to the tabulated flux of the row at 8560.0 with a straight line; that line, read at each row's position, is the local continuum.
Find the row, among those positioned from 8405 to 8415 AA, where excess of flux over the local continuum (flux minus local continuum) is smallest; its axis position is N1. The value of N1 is 8408.5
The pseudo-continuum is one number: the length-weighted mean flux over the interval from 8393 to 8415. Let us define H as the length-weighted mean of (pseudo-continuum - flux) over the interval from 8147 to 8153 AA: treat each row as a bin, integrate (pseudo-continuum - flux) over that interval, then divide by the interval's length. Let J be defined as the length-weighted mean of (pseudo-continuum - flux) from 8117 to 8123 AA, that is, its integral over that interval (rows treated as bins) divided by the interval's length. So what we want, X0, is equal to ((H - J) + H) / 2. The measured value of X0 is -0.09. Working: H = -0.3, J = -0.48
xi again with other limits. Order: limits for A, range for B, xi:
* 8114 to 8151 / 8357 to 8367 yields 10.2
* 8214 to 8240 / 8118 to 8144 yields 12.1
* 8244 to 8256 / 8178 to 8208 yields 11.6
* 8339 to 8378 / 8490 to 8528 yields 11.3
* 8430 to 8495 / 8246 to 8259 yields 12.6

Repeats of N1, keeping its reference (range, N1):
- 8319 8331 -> 8330.5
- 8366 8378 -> 8366.5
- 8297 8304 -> 8297.5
